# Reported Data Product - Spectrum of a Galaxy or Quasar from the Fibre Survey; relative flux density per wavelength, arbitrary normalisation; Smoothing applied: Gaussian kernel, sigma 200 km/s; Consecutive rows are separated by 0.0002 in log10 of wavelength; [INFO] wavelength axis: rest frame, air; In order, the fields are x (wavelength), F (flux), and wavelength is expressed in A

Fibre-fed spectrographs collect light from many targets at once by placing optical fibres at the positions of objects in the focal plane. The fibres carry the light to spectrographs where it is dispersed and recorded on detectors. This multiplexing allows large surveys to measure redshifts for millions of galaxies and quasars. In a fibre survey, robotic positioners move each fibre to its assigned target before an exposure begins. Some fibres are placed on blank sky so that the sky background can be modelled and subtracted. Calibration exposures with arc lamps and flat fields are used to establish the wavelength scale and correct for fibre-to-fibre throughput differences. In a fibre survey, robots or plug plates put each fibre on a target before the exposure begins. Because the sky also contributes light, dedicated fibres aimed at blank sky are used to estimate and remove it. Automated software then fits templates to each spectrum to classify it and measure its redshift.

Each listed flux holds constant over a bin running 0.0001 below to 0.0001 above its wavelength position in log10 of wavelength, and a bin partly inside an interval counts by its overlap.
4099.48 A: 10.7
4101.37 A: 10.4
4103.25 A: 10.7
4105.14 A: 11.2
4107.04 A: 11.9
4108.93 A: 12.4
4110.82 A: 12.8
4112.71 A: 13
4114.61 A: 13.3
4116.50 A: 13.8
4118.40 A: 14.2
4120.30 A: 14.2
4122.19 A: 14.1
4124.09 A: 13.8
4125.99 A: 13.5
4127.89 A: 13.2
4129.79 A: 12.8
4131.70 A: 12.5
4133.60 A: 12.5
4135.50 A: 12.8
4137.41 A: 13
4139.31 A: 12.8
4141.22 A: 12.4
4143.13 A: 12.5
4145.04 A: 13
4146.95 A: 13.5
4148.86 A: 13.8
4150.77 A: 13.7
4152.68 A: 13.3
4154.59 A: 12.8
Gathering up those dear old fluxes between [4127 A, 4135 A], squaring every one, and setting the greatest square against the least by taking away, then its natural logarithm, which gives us 2.89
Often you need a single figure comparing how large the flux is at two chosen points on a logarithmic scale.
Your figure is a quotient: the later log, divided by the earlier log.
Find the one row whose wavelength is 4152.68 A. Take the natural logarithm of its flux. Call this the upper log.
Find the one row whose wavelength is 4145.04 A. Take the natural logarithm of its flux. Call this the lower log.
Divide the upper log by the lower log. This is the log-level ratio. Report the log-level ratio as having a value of 1.01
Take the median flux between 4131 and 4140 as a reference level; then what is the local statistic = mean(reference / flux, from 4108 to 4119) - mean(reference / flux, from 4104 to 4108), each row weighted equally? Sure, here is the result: -0.14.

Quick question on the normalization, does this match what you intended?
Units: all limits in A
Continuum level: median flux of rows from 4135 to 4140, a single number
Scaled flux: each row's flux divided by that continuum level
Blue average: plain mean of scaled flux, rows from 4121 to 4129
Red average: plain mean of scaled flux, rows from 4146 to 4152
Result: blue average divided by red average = 1.00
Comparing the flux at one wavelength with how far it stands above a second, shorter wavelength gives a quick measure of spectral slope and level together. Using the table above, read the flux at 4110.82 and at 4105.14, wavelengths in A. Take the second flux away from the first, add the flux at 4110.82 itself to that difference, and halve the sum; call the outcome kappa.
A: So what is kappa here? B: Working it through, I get 7.2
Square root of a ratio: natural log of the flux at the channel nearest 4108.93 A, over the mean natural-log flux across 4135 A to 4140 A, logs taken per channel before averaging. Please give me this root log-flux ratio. 0.993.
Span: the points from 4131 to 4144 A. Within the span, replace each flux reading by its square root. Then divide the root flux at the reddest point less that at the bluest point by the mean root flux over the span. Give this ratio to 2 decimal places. 0.00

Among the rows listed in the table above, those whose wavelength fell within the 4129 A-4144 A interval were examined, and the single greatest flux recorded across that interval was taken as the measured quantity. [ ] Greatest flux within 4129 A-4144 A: 13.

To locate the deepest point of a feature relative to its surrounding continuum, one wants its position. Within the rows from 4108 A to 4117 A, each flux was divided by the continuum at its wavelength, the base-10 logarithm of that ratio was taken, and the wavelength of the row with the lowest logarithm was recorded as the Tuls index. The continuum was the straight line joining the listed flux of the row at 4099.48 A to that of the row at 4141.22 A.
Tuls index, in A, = 4108.93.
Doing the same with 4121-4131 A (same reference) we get 4129.79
